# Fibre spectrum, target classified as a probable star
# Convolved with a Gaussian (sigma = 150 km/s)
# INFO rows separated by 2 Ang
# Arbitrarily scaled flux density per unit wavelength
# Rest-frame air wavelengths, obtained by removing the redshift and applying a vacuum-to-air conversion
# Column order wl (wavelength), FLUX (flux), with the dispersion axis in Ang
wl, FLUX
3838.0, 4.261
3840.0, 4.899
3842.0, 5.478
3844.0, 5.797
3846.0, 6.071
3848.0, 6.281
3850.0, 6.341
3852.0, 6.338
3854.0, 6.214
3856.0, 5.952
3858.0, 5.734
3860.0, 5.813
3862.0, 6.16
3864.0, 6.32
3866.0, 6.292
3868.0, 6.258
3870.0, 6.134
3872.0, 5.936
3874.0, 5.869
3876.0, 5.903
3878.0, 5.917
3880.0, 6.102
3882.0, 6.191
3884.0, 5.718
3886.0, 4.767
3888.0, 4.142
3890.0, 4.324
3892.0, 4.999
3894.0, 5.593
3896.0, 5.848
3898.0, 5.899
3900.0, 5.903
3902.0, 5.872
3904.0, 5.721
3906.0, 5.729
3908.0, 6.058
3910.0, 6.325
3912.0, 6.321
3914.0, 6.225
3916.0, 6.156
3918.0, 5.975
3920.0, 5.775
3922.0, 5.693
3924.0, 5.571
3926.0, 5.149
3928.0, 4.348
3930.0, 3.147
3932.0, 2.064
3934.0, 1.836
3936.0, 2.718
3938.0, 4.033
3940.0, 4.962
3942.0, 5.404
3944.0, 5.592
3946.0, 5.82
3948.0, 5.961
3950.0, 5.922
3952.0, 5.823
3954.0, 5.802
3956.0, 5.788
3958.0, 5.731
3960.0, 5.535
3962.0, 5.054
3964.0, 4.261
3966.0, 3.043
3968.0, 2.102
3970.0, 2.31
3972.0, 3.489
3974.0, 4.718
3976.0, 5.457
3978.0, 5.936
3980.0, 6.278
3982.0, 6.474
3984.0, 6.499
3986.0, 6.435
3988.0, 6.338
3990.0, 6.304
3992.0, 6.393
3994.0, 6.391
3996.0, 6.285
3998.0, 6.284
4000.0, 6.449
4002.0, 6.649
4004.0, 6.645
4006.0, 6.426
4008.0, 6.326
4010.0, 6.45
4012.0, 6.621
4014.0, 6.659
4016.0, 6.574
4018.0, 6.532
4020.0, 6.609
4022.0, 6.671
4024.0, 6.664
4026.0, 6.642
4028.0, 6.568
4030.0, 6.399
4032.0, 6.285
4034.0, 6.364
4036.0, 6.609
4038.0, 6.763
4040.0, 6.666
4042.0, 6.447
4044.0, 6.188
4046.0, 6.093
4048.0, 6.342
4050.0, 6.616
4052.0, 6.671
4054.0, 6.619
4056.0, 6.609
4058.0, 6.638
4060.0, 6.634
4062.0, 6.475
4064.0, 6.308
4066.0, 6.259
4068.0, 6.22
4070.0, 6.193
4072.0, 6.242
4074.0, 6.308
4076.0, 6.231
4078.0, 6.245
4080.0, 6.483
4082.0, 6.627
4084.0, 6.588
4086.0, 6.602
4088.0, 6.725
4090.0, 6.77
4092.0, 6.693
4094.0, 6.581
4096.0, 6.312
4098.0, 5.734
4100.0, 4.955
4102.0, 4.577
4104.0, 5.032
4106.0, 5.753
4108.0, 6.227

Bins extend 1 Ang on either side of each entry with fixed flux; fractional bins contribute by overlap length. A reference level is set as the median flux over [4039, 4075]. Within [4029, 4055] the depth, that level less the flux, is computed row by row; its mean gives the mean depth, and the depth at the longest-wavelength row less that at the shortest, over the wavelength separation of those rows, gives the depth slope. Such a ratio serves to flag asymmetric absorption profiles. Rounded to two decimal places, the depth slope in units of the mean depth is 0.13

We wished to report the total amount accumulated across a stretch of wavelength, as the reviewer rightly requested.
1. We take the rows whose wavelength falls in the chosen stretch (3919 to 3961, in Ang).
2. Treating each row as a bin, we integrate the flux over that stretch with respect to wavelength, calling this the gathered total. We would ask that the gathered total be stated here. 205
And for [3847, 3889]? 249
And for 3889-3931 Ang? 233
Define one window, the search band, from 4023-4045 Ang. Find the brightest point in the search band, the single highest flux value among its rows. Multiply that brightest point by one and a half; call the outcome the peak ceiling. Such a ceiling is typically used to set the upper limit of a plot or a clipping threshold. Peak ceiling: 10.1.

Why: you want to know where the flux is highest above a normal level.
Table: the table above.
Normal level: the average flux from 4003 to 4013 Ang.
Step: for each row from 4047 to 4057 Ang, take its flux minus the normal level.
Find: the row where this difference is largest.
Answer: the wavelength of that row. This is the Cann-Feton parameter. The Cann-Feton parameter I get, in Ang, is 4052.0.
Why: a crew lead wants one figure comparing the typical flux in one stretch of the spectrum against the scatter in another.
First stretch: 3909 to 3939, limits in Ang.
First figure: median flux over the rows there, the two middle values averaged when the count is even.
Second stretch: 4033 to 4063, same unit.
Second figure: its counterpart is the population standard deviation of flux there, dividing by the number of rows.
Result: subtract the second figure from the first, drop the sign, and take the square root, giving 2.32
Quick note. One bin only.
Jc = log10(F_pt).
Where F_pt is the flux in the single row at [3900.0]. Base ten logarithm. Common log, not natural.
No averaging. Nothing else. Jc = 0.77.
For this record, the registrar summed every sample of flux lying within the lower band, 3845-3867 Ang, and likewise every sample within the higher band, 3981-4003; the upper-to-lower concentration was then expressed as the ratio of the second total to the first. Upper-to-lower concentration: 1.0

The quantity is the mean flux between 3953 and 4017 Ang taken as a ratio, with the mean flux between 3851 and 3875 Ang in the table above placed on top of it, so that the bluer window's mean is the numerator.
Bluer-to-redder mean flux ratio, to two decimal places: 1.07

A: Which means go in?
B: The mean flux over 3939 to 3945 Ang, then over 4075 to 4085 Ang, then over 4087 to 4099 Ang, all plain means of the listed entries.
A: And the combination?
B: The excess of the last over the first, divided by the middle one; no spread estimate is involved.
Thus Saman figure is 0.18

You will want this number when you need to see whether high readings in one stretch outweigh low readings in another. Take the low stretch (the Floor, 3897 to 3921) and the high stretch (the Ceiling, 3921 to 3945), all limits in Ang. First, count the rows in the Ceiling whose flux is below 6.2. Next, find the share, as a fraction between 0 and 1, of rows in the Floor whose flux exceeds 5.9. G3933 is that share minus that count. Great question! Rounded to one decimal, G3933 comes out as -11.4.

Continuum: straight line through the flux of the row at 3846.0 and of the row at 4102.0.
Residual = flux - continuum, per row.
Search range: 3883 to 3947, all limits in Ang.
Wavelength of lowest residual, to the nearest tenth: 3934.0 Ang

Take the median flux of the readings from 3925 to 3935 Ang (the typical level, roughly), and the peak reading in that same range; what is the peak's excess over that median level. 2.0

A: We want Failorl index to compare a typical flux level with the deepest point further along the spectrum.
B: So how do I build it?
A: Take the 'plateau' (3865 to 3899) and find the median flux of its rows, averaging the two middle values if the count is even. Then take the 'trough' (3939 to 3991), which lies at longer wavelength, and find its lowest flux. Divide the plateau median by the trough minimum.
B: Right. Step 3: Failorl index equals 2.8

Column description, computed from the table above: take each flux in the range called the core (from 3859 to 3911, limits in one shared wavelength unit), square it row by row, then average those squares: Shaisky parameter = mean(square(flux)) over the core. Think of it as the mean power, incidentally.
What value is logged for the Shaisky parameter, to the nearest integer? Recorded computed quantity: 34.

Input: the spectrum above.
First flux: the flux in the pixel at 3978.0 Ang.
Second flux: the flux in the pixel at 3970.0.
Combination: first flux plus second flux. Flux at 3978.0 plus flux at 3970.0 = 8.2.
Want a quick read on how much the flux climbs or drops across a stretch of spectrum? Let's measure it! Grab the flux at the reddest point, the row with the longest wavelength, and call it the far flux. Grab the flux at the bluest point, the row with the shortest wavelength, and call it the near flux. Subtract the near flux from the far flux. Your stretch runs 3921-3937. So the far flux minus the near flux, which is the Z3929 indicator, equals -3.0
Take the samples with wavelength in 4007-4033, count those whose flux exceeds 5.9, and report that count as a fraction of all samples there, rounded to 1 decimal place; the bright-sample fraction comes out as 1.0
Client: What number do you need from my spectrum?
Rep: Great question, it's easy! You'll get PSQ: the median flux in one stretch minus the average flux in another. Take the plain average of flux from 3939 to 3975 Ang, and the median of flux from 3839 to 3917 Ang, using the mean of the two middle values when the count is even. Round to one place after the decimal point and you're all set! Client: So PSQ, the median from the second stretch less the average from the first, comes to 1.1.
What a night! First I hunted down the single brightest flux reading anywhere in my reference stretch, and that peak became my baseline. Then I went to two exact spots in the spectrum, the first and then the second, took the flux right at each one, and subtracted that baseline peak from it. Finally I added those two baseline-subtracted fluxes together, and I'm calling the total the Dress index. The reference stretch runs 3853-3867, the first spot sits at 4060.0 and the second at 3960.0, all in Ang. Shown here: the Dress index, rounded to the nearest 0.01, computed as -0.47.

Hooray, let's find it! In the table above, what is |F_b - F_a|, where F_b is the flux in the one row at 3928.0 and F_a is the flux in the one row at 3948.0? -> 1.6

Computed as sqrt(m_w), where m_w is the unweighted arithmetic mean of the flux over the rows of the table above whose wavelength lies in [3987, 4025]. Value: 2.55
